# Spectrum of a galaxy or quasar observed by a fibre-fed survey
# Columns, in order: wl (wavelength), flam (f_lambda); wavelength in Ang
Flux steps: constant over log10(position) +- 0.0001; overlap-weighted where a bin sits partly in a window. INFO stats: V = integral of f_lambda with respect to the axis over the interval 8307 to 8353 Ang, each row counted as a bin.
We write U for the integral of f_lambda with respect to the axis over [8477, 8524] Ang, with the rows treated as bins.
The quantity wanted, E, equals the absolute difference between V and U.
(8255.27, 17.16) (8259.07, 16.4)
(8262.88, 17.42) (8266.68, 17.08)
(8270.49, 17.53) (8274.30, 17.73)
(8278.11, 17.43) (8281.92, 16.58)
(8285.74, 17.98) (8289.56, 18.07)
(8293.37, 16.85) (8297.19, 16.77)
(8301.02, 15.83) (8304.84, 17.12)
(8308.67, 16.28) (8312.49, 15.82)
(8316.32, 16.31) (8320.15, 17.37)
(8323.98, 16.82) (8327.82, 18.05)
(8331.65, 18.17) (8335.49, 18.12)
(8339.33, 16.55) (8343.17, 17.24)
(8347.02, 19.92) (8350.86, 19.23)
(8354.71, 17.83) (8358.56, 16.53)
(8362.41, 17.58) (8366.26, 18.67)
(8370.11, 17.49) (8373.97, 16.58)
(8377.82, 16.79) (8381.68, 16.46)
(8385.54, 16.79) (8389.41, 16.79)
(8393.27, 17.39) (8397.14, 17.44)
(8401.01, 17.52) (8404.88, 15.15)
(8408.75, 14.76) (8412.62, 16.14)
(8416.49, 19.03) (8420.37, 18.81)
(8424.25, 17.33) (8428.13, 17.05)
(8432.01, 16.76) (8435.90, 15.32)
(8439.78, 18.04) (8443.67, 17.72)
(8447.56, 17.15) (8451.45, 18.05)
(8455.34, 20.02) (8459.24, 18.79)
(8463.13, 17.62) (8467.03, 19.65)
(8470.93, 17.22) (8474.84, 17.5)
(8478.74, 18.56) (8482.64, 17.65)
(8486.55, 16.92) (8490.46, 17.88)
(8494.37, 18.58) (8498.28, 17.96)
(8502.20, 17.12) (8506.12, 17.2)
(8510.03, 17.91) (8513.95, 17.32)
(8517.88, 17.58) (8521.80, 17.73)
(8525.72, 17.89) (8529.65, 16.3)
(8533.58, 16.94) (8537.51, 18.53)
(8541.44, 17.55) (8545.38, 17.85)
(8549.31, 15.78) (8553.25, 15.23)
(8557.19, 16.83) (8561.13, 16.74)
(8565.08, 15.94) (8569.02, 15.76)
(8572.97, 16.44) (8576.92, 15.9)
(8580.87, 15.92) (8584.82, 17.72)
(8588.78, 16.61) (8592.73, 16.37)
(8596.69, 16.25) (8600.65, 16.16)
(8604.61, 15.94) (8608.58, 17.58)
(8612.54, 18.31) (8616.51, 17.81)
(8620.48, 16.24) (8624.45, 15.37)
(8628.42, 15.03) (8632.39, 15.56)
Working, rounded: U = 832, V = 805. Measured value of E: 27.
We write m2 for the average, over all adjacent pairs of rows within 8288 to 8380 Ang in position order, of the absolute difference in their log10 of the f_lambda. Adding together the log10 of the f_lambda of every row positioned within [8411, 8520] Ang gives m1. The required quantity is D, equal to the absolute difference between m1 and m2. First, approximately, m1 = 35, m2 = 0.023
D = 35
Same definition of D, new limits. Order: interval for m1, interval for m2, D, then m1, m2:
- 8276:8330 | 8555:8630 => 17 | 17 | 0.017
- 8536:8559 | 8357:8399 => 7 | 7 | 0.014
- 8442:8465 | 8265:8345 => 8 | 8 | 0.018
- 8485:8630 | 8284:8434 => 45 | 45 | 0.021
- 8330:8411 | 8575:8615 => 26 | 26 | 0.017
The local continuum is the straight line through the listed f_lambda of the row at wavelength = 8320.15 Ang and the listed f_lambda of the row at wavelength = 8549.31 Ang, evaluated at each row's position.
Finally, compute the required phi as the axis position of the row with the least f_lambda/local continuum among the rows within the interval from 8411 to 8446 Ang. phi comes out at 8435.90 Ang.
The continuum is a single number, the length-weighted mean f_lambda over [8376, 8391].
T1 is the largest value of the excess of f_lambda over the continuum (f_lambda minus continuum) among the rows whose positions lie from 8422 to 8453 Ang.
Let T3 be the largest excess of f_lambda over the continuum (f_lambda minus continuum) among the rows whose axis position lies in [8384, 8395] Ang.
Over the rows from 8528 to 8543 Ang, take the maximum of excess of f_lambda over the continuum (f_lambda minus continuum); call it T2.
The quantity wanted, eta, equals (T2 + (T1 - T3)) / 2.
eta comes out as 1.2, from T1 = 1.35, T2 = 1.8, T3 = 0.7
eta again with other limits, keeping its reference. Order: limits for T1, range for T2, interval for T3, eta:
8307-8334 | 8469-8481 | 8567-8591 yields 1.2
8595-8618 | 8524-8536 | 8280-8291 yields 0.7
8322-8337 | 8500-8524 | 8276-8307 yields 0.7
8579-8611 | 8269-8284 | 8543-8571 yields 0.5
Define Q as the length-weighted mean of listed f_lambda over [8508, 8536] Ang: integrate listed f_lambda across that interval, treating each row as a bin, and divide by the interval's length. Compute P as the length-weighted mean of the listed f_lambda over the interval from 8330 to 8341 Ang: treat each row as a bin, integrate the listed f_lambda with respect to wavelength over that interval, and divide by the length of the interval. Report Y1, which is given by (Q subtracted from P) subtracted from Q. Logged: 17.2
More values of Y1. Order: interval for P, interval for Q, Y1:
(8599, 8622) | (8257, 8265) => 16.8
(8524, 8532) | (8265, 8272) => 17.5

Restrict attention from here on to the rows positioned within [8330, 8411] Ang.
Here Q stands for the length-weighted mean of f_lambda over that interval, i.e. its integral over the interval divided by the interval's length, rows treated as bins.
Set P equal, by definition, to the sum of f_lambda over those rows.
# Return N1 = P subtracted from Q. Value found -346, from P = 363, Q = 17.3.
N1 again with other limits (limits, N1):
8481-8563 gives -346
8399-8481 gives -351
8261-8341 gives -343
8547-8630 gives -328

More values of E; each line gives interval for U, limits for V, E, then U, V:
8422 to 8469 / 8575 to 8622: 50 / 837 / 787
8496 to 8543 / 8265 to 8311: 37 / 823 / 786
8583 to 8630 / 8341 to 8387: 28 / 781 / 809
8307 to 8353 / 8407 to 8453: 15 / 805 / 790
